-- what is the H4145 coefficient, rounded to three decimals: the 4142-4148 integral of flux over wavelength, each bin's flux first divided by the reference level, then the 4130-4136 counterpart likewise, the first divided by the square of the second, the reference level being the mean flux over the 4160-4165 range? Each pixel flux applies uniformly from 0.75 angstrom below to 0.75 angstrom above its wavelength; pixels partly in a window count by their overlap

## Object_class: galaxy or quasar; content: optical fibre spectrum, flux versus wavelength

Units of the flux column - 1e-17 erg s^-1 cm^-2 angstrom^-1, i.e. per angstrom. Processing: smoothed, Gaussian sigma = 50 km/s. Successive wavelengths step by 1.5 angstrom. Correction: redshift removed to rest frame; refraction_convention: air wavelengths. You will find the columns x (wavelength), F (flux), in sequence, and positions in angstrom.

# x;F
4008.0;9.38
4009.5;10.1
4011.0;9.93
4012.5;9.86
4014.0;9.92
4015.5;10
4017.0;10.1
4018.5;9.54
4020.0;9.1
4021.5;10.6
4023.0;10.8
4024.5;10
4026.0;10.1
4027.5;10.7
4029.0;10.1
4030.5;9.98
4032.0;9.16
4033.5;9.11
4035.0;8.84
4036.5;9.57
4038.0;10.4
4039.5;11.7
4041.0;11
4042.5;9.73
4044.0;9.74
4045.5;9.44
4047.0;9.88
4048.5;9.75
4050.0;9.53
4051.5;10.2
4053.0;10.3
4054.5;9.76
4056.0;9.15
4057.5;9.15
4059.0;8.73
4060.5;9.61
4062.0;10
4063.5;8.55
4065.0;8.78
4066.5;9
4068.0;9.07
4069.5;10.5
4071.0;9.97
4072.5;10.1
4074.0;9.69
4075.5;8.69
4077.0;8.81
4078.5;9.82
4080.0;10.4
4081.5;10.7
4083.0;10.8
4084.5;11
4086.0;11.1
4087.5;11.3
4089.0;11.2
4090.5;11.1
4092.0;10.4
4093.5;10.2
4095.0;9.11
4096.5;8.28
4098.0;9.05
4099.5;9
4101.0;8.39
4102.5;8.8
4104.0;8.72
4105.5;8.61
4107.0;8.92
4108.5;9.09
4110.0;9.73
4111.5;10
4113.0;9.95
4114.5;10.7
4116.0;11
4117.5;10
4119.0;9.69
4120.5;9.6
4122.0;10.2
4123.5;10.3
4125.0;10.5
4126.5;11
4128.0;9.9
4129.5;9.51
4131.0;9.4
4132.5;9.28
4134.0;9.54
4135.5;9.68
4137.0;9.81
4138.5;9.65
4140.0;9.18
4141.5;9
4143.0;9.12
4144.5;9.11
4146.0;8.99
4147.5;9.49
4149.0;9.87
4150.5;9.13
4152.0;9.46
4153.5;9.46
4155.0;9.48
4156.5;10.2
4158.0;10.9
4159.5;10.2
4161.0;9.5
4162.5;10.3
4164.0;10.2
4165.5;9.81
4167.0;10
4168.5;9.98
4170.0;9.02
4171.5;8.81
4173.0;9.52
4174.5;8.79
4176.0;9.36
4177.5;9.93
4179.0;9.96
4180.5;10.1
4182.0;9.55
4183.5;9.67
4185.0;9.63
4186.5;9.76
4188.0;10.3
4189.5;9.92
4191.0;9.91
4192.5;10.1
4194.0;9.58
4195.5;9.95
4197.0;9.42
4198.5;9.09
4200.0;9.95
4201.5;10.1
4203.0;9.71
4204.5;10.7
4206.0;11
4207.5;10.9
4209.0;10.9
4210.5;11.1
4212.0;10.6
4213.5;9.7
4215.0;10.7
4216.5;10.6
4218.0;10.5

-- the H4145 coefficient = 0.170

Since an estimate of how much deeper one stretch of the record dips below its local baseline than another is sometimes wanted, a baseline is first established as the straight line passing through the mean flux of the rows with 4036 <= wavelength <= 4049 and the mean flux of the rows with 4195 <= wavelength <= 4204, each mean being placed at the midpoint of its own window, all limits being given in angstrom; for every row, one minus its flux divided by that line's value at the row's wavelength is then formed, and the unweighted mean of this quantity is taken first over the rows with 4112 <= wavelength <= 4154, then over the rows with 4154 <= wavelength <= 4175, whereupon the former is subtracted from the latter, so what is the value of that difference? -0.012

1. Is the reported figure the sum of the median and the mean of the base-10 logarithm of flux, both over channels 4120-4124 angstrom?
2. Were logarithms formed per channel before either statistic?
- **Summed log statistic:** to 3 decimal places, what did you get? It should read 2.010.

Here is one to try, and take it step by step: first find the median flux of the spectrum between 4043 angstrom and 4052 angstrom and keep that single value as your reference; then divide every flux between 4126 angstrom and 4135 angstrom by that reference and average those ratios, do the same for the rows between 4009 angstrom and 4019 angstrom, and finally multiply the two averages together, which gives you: 1.02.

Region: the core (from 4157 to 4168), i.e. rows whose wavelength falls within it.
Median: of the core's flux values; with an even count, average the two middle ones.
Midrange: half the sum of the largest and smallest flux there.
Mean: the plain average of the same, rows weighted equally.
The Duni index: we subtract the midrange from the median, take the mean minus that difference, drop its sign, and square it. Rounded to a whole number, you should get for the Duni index 103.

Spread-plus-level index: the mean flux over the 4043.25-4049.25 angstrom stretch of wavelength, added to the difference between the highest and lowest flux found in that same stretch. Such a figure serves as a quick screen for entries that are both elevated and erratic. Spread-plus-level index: 10.1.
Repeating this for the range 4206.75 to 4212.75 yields 11.4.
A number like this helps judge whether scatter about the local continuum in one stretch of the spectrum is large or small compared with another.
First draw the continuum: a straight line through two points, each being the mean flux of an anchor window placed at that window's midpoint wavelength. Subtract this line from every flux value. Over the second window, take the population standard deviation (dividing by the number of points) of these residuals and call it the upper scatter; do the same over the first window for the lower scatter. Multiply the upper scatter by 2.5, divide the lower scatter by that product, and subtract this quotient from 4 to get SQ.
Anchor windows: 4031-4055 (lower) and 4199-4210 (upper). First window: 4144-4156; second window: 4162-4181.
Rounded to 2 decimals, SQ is 3.80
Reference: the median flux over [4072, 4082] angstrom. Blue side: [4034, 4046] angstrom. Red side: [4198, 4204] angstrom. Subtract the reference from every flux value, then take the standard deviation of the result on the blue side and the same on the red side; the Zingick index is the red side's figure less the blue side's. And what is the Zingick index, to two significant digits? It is -0.48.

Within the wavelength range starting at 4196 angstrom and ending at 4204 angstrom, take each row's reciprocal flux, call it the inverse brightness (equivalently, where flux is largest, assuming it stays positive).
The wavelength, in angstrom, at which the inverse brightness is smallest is 4201.5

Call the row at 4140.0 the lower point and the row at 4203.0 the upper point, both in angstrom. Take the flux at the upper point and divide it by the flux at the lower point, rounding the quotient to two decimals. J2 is 1.06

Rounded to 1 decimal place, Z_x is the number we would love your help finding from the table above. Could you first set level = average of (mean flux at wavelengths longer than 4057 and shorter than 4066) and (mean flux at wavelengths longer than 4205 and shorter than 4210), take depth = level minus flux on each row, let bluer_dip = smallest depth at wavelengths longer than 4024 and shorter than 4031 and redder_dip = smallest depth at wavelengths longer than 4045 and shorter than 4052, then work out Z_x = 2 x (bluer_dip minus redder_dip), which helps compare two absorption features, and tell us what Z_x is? -1.0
